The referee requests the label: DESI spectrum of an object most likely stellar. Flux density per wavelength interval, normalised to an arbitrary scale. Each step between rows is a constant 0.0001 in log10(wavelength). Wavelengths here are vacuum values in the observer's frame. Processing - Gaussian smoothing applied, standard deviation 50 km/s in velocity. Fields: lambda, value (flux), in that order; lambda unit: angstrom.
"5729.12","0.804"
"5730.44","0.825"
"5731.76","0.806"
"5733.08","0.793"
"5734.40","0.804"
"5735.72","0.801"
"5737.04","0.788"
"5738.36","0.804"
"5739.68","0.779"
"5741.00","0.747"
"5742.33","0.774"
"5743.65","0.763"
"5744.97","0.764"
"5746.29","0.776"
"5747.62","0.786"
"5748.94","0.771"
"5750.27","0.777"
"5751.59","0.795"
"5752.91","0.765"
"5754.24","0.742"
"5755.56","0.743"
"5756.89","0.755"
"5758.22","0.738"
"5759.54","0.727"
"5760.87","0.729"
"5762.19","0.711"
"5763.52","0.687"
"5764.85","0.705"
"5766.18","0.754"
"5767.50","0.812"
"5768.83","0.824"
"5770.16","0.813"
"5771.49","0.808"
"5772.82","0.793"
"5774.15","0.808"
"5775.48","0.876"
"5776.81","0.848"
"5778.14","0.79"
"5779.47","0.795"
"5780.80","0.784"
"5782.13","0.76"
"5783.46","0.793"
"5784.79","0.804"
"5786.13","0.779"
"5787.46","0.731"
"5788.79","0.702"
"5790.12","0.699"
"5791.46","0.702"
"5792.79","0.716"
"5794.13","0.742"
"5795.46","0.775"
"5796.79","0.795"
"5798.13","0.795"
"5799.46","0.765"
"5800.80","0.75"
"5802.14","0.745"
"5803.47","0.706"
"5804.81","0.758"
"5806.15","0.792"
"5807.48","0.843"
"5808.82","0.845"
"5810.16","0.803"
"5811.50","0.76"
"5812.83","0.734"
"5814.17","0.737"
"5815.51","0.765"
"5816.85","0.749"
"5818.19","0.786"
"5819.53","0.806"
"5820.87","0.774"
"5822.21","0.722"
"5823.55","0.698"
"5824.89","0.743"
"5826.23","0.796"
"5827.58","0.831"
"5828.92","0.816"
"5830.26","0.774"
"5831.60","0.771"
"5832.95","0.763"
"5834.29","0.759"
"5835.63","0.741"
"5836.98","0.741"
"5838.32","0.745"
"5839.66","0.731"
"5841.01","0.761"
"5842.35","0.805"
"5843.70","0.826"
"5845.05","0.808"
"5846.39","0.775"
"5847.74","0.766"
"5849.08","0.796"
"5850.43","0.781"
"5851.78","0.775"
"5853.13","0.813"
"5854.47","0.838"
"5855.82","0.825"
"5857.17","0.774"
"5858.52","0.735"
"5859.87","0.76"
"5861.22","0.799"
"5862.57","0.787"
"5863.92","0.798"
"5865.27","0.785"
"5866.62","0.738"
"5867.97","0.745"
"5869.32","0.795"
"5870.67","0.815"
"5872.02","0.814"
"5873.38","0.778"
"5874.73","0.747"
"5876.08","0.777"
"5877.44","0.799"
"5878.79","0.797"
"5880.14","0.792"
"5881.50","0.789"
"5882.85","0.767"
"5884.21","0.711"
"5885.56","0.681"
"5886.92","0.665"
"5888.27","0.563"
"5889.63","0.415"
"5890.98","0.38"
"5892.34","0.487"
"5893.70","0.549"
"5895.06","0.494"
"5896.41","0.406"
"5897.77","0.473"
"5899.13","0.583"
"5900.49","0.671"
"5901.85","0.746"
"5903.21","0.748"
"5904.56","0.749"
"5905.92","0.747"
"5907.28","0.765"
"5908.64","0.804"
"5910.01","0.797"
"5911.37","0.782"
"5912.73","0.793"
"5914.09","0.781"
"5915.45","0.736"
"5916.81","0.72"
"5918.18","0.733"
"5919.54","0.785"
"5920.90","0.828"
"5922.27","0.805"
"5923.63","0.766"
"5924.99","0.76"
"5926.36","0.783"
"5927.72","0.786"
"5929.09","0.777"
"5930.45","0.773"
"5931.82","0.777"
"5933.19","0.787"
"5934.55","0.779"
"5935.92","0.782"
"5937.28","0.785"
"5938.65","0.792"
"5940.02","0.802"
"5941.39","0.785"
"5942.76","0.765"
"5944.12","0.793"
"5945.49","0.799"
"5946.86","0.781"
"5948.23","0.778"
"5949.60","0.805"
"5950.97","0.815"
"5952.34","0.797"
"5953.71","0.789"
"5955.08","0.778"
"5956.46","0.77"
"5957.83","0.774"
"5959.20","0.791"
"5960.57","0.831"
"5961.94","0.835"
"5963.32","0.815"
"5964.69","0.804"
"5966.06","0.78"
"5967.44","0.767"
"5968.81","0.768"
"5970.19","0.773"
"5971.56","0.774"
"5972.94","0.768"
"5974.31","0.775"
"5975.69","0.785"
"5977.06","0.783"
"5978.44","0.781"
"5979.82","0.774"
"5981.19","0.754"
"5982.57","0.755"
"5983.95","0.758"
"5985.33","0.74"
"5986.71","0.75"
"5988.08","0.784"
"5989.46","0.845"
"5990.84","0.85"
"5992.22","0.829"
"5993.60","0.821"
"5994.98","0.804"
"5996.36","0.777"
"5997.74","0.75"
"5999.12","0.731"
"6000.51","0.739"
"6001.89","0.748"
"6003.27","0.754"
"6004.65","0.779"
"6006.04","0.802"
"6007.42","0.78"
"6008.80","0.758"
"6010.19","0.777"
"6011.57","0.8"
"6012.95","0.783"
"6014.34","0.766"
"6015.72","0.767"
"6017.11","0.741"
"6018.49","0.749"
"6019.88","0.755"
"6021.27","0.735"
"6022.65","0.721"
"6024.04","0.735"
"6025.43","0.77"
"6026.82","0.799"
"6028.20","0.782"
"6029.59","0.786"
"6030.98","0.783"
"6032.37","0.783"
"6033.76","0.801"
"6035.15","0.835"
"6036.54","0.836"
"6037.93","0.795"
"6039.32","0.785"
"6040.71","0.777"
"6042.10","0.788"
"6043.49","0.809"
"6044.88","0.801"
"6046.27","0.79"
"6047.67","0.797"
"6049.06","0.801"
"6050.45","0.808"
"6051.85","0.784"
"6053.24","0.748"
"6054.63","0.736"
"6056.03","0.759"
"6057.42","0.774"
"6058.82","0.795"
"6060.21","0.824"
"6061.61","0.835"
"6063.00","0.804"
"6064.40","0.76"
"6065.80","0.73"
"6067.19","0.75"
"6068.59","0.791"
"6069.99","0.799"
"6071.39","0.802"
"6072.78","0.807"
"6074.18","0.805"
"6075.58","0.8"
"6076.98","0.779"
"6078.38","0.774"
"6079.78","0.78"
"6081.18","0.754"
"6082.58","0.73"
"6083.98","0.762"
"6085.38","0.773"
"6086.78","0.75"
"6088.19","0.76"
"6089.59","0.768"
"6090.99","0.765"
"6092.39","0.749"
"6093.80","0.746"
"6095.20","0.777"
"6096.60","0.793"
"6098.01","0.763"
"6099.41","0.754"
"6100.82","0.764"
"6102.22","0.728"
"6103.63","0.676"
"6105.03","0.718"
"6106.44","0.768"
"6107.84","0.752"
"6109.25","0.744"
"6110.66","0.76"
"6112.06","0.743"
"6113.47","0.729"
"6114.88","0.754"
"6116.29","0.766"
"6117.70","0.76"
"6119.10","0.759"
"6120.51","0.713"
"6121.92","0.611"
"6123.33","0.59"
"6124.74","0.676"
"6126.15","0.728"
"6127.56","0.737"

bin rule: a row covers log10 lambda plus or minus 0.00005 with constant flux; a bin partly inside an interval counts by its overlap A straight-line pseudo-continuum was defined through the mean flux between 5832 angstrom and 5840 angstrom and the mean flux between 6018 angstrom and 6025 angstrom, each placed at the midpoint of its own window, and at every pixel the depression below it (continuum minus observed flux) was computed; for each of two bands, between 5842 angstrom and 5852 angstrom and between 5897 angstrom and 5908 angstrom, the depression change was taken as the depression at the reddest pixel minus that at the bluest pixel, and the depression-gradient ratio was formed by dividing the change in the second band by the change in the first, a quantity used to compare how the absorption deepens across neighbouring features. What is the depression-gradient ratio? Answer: -10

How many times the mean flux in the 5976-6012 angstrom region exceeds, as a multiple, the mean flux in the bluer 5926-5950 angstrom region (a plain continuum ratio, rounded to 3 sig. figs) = 0.991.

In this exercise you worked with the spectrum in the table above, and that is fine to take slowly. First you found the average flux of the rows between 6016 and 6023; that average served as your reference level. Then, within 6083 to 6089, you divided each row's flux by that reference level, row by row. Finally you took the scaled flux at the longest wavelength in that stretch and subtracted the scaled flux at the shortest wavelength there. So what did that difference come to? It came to 0.00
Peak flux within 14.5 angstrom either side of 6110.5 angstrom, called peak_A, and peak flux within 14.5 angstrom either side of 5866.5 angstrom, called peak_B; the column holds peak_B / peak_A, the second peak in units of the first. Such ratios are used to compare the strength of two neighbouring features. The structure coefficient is 1.06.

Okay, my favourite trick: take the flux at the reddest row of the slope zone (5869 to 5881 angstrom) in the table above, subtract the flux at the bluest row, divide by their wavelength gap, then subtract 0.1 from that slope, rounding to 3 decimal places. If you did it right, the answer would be -0.100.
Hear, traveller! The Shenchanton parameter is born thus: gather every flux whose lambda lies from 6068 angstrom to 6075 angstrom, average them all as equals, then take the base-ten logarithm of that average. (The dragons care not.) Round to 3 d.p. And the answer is -0.096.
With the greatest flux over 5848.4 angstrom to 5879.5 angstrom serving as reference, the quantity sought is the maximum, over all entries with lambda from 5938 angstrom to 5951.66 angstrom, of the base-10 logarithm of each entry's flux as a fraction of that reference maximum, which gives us -0.012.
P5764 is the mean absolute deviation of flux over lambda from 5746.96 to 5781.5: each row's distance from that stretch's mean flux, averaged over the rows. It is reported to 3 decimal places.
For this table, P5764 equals 0.036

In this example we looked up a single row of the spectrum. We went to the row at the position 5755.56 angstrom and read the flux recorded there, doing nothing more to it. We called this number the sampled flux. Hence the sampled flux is 0.743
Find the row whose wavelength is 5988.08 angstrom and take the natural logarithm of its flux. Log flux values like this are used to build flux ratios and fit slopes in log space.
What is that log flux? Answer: -0.243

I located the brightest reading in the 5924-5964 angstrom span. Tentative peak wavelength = 5961.94 angstrom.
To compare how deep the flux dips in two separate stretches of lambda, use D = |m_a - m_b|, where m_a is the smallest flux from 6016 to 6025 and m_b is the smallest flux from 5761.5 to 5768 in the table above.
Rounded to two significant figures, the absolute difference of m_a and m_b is 0.034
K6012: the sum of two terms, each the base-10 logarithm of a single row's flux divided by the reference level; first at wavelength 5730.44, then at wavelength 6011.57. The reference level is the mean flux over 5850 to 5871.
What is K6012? 0.030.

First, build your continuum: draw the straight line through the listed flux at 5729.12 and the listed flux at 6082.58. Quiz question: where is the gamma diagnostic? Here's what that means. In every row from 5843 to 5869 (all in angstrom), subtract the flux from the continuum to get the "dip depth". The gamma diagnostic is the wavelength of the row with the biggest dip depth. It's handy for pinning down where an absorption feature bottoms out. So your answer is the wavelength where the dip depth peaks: 5858.52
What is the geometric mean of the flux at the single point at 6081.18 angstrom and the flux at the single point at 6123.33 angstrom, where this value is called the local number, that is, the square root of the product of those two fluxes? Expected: 0.667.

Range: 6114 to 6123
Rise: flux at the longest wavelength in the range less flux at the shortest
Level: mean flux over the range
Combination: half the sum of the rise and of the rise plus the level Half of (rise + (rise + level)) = 0.22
